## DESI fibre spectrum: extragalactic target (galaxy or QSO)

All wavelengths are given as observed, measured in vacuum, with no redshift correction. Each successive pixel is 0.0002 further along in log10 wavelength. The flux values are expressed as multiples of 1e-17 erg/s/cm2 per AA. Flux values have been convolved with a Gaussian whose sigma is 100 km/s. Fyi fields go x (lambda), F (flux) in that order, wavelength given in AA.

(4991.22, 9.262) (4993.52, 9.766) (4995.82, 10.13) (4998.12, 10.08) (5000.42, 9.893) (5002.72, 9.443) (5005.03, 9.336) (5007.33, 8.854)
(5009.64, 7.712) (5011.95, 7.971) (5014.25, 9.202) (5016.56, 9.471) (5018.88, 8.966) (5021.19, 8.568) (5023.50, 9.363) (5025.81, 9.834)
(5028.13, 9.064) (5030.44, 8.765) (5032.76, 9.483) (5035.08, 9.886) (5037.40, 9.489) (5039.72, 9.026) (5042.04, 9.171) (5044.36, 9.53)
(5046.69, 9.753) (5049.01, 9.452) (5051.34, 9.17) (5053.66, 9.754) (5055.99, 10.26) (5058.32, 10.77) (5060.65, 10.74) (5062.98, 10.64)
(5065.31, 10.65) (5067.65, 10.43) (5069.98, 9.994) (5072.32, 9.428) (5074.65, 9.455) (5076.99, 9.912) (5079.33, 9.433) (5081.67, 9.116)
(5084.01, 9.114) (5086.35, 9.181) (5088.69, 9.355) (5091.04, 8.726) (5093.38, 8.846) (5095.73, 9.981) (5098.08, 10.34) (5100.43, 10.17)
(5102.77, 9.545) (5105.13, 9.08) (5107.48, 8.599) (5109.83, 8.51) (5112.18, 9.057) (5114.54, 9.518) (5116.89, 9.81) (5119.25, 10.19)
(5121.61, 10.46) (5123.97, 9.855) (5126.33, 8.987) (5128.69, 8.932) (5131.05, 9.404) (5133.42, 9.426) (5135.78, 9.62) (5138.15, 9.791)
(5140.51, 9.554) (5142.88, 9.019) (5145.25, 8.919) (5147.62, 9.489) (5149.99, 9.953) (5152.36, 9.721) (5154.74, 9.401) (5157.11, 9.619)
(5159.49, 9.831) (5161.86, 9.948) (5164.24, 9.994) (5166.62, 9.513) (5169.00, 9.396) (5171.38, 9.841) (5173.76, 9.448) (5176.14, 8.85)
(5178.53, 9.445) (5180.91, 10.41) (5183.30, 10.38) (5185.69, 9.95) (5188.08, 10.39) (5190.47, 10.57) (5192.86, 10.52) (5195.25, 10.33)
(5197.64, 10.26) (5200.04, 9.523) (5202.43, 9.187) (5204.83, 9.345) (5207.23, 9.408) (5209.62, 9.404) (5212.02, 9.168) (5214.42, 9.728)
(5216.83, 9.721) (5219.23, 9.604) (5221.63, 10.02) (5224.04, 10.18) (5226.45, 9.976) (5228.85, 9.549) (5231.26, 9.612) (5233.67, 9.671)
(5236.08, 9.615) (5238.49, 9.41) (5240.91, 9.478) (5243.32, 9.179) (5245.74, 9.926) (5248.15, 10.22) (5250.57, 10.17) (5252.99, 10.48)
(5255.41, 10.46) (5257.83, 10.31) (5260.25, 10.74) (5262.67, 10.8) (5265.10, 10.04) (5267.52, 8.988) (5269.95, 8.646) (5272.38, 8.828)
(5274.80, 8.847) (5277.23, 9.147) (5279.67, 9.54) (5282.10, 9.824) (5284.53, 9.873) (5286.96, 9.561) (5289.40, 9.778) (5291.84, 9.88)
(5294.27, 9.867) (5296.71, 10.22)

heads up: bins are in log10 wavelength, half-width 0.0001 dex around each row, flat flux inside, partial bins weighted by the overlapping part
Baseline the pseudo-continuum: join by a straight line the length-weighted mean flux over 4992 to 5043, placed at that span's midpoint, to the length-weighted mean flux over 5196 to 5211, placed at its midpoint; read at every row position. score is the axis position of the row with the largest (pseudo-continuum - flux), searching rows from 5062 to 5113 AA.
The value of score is 5109.83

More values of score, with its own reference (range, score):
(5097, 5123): 5109.83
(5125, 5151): 5145.25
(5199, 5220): 5212.02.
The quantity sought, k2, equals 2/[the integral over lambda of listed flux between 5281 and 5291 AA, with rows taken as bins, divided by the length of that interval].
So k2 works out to 0.205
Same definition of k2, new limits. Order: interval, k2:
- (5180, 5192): 0.193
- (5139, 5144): 0.214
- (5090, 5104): 0.208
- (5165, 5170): 0.211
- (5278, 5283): 0.208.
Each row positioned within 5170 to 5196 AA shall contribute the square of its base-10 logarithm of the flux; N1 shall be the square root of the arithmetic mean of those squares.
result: 1.00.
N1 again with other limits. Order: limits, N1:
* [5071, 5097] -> 0.97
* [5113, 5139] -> 0.98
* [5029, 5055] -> 0.97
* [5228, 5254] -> 0.99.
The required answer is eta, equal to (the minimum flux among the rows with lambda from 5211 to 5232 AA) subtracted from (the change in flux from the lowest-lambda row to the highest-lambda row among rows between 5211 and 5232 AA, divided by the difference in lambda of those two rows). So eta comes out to -9.14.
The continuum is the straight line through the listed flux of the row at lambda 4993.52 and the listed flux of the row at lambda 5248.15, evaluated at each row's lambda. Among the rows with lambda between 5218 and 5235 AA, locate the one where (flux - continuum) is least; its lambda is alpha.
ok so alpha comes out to 5228.85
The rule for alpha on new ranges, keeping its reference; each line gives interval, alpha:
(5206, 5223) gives 5212.02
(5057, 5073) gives 5072.32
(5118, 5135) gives 5128.69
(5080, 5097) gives 5091.04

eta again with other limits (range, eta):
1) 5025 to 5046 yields -8.78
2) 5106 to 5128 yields -8.49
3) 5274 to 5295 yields -8.79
